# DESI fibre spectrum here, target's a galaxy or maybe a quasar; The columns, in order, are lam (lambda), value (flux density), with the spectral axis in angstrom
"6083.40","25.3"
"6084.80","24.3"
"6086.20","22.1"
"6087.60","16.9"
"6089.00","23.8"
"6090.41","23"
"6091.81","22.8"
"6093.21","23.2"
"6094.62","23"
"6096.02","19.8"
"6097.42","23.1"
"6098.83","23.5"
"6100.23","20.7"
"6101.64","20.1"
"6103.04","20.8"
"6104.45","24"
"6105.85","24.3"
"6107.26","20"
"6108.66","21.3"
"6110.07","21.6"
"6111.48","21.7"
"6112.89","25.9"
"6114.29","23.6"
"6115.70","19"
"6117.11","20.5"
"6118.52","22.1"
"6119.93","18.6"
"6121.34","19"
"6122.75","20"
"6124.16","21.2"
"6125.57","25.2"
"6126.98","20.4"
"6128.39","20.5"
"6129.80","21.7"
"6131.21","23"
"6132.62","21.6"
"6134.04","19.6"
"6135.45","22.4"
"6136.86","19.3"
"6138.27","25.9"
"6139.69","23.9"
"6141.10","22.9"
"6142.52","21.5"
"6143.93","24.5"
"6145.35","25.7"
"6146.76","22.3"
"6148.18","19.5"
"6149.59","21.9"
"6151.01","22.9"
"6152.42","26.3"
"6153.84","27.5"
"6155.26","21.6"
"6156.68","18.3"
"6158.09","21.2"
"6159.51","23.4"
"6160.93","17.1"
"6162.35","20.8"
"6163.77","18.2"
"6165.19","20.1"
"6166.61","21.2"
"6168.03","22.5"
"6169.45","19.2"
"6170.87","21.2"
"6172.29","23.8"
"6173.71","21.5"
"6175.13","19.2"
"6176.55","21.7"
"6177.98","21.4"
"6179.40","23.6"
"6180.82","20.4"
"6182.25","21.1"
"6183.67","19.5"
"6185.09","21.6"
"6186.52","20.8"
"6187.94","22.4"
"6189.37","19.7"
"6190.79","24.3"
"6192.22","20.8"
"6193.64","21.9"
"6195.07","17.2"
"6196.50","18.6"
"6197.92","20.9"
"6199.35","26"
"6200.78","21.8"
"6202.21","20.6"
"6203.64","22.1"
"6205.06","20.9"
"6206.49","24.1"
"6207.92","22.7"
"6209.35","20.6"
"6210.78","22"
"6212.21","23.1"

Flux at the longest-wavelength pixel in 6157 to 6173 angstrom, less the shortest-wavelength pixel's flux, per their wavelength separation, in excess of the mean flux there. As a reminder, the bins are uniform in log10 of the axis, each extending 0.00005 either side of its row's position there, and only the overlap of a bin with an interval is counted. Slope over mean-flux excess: -20.6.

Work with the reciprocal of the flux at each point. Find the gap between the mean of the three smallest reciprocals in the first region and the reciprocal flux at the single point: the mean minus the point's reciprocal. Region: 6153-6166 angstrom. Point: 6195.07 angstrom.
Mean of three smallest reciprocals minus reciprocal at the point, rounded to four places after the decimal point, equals -0.0163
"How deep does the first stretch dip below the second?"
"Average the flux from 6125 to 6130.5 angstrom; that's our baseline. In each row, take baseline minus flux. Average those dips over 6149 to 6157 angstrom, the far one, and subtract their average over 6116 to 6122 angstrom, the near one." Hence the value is -3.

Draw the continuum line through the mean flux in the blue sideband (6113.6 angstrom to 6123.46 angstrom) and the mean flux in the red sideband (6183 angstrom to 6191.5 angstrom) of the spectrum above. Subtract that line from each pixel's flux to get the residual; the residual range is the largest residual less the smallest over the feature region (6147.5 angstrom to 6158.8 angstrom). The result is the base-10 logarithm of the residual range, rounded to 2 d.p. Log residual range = 0.97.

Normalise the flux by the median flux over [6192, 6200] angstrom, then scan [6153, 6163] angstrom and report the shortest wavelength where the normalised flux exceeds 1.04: 6153.84 angstrom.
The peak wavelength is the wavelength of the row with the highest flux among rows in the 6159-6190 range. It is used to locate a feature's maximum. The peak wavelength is 6172.29 angstrom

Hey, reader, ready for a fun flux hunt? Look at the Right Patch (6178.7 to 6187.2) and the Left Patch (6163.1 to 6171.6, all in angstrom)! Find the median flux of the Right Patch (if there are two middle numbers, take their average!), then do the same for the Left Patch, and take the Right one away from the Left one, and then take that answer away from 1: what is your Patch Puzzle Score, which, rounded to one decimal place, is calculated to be 1.3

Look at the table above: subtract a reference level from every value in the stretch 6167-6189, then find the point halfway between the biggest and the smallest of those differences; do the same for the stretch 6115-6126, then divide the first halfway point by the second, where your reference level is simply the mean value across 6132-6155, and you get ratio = 1.4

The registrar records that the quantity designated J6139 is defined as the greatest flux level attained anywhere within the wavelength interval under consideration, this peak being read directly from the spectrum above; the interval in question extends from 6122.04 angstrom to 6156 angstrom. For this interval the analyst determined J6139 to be 27.5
